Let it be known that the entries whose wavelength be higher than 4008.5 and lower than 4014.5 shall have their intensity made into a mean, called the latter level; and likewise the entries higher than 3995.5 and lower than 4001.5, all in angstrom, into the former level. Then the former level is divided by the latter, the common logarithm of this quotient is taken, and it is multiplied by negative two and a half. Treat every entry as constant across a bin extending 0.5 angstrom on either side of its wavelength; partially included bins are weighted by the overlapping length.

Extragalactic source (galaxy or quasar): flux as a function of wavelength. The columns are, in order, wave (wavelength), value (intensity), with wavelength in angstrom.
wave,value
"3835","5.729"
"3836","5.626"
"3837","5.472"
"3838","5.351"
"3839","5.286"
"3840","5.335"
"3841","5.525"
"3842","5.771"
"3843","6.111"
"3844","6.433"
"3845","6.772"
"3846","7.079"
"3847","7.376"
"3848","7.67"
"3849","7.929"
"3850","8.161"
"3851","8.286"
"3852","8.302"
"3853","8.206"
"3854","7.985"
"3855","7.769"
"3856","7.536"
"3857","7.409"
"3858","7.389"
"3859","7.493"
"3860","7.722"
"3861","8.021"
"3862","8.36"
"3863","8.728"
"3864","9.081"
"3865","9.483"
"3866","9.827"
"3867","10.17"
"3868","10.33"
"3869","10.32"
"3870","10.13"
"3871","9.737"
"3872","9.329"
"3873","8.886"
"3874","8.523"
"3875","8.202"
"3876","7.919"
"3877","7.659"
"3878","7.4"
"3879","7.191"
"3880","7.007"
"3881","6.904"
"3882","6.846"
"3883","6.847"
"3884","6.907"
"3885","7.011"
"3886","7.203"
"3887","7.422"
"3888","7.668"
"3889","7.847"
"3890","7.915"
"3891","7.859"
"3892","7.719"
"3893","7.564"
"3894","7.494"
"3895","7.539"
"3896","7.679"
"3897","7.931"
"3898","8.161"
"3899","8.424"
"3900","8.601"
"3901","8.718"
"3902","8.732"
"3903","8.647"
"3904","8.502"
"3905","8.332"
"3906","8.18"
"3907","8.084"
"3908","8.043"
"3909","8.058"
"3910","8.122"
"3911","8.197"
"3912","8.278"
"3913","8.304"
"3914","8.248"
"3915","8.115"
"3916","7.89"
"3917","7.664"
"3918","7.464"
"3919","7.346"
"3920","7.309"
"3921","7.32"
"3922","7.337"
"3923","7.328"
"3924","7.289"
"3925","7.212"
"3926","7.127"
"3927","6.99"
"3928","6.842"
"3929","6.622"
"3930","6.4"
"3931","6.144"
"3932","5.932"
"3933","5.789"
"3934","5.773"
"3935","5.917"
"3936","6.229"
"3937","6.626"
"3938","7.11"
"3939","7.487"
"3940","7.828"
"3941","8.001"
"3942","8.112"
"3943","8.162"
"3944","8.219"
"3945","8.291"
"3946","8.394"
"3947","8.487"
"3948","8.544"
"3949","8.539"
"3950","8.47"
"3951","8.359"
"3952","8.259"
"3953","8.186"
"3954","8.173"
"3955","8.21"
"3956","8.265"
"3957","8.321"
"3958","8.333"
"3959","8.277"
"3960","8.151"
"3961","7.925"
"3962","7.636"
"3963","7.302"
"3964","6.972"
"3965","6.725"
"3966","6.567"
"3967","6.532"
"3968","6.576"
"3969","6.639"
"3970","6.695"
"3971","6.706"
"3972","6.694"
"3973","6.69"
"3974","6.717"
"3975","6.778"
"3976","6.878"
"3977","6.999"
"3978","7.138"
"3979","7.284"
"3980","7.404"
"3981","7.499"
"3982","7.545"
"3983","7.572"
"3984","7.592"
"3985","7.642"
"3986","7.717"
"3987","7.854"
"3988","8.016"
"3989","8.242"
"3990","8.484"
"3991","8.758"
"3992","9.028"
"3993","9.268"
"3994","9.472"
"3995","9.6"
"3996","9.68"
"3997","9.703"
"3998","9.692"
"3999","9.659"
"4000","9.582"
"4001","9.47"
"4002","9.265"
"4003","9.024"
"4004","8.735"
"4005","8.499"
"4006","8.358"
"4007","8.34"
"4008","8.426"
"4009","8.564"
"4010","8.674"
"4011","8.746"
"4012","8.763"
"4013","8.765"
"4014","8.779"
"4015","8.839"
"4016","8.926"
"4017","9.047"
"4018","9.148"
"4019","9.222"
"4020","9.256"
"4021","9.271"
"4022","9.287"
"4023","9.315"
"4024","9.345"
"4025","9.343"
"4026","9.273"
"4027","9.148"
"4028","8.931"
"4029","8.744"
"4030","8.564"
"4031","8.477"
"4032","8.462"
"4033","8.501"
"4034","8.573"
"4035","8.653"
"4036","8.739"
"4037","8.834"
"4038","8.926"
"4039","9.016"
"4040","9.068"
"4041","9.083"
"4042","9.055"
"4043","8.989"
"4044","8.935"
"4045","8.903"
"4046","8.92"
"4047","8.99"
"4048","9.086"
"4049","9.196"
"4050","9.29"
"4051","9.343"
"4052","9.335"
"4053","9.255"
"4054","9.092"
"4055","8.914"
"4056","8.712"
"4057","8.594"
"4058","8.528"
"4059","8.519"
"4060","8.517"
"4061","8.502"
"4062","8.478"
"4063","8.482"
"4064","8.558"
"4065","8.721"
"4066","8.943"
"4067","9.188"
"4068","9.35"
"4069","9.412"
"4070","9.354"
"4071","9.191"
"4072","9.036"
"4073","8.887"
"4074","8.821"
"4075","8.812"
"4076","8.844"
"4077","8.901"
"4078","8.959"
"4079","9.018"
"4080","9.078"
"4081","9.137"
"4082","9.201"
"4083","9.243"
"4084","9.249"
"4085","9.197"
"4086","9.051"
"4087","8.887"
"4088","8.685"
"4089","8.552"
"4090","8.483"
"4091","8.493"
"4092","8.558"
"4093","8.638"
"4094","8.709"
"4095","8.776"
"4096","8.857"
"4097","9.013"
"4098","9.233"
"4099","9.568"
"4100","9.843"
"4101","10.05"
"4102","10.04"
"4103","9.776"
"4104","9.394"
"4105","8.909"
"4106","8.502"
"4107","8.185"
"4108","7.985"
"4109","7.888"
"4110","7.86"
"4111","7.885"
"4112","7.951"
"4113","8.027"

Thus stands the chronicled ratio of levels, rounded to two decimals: -0.11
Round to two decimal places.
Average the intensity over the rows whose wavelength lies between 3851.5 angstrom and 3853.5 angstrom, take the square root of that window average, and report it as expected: 2.87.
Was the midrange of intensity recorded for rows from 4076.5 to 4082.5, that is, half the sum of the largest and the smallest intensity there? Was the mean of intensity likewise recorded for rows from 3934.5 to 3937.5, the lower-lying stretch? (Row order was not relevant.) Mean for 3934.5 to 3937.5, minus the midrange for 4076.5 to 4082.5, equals -2.8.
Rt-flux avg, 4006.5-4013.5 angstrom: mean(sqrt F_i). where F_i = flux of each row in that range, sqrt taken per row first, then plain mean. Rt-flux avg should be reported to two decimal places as 2.93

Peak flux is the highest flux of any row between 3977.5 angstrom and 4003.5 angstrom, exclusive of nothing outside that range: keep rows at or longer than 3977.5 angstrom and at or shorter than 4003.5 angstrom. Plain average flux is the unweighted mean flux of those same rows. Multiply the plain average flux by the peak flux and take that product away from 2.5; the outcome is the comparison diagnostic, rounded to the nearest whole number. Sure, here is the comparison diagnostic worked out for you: -80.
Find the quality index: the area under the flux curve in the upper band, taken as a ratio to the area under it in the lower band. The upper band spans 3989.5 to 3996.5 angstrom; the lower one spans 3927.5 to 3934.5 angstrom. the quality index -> 1.48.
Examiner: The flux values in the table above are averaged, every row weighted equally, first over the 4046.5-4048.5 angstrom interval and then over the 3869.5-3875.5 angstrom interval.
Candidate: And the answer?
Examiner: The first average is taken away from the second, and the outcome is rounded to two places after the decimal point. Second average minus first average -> 0.10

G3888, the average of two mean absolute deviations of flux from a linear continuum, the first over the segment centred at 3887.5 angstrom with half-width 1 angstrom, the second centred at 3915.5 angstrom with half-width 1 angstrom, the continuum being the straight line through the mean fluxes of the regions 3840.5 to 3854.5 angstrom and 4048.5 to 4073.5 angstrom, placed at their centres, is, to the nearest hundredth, 0.16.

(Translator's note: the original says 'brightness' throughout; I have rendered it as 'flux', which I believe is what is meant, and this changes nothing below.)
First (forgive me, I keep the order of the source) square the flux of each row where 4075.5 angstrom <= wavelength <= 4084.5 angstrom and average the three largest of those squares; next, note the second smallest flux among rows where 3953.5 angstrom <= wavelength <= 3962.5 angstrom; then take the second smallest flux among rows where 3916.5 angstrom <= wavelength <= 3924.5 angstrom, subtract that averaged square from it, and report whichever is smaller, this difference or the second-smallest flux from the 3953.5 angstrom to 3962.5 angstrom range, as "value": -78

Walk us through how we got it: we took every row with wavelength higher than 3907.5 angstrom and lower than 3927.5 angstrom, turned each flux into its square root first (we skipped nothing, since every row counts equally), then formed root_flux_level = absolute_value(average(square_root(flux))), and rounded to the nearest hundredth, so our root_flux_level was 2.77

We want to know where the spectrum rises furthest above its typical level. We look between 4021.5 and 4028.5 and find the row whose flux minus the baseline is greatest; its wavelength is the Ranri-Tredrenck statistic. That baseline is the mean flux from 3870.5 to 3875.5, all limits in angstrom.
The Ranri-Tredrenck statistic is 4024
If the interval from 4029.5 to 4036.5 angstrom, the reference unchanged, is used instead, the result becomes 4036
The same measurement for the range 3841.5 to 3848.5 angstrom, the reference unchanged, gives 3848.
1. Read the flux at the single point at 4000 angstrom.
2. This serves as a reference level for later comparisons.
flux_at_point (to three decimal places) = 9.582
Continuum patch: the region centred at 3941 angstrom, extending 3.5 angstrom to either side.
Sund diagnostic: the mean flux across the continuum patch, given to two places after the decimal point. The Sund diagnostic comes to 7.85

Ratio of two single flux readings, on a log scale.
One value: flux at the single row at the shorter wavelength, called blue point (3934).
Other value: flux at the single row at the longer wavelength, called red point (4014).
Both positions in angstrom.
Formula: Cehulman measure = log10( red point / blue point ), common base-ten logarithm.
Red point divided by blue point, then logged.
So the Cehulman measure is 0.18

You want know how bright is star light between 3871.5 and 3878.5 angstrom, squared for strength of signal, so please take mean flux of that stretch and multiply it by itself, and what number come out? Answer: 68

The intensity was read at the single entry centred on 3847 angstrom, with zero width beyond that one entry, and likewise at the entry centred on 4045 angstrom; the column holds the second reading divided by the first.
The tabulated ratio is 1.21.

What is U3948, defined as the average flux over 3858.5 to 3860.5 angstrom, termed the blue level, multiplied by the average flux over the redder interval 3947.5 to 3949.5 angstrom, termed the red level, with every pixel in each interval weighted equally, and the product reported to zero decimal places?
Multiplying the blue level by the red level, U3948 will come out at 65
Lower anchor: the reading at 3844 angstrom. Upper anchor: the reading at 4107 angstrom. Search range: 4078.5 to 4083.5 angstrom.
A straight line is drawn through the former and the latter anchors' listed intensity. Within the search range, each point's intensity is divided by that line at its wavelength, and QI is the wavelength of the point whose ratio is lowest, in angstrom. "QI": 4079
